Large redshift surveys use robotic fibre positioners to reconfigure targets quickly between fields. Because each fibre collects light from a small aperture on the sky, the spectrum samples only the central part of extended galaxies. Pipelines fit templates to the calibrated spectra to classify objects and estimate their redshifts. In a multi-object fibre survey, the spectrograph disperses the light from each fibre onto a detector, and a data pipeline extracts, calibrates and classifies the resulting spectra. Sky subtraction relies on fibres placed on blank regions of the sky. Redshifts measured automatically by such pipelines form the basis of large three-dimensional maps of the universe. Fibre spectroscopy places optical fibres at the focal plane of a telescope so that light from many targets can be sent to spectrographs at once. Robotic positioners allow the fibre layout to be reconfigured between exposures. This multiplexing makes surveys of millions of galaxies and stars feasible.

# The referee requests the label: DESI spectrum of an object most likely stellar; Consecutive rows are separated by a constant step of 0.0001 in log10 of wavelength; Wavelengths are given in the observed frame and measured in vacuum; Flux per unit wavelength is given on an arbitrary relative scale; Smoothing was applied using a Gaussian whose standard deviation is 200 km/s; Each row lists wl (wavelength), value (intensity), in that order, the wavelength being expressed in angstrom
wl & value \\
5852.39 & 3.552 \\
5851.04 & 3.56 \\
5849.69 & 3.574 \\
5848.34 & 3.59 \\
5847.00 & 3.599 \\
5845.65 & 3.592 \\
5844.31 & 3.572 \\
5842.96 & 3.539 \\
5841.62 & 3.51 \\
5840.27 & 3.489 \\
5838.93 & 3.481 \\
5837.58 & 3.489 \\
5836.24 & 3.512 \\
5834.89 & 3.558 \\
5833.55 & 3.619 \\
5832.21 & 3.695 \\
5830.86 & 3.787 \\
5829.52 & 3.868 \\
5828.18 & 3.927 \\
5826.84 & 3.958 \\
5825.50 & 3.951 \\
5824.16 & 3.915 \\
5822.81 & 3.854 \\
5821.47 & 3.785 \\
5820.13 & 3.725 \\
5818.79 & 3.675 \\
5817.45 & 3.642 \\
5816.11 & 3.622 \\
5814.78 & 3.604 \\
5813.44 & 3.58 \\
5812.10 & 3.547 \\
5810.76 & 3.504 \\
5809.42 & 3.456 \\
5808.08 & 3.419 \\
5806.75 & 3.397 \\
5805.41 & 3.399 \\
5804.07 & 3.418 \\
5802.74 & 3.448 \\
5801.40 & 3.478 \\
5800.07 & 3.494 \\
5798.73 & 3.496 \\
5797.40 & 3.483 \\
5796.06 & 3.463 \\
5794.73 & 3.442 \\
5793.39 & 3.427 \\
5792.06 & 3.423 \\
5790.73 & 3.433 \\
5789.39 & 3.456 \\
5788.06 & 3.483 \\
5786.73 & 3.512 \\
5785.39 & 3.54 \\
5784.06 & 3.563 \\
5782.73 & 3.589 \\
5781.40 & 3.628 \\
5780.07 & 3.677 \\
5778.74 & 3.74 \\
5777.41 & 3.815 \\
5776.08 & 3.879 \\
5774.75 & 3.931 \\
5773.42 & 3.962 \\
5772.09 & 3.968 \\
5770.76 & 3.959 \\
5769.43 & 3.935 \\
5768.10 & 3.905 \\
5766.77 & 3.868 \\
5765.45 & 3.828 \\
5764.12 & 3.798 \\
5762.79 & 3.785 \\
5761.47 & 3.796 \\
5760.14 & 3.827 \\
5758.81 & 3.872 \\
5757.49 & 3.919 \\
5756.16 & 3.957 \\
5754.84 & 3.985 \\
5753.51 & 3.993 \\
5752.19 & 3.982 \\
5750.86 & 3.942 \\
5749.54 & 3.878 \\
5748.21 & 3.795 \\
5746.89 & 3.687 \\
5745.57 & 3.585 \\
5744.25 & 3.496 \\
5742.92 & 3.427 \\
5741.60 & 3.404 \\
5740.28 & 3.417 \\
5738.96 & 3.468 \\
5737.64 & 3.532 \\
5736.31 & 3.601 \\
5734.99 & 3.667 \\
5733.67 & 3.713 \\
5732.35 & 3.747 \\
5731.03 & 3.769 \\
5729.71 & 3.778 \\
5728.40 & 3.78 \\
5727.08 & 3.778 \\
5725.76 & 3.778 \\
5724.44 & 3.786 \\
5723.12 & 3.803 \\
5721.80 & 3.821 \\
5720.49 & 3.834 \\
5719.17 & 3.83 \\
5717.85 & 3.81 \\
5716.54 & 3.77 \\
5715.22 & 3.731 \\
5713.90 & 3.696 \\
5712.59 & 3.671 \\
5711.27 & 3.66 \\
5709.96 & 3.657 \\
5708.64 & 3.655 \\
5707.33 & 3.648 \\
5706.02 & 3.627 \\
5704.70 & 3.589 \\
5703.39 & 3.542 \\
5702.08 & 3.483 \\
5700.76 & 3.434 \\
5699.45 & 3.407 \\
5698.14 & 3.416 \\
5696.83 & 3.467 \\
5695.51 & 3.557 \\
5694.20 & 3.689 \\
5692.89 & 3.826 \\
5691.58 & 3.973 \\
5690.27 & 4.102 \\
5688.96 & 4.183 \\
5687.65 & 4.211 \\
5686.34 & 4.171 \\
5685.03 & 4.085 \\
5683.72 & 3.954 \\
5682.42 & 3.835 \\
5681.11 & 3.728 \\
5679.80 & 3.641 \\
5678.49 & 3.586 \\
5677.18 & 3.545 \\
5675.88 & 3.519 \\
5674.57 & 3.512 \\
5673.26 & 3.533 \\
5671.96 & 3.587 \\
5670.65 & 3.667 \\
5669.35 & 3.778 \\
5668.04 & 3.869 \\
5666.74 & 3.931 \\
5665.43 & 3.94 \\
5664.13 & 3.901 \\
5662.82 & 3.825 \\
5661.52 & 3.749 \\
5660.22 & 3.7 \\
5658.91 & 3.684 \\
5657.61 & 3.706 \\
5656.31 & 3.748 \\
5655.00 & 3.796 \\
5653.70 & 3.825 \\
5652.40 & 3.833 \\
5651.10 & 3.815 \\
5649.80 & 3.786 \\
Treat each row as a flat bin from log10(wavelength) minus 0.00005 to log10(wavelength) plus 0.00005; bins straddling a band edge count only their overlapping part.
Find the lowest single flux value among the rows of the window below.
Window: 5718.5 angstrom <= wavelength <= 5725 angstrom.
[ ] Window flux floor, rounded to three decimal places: 3.786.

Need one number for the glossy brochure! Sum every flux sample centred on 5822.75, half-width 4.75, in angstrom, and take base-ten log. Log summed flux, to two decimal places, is 1.43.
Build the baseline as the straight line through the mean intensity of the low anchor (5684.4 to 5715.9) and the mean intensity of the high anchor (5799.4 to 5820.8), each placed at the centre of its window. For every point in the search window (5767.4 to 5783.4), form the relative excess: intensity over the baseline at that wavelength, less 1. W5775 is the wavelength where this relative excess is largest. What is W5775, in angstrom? 5772.09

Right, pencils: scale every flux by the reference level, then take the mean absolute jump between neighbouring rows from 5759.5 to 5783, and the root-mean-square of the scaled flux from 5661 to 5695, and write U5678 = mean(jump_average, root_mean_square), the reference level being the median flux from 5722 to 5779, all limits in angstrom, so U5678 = 0.509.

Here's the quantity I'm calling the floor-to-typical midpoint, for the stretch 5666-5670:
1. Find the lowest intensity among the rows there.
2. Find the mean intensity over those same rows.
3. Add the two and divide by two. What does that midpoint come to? 3.82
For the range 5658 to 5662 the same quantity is 3.70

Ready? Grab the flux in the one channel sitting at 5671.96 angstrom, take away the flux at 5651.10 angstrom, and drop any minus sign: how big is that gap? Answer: 0.23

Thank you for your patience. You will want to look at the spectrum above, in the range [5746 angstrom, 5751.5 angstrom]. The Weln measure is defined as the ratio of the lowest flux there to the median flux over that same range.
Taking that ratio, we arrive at 0.961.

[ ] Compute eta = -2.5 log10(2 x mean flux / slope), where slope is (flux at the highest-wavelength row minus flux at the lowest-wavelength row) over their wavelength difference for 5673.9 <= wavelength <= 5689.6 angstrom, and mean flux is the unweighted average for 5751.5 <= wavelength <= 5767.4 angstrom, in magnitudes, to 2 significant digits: -5.6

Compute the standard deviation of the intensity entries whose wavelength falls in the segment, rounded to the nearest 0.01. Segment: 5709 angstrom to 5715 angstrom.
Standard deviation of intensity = 0.02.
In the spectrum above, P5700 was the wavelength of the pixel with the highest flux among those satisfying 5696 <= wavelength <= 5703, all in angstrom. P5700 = 5702.08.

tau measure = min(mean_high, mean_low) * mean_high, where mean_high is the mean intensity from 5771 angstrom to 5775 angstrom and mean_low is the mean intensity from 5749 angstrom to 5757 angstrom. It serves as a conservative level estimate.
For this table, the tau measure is 15.6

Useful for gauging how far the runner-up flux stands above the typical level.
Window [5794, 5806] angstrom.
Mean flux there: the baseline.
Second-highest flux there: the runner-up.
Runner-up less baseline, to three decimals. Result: 0.036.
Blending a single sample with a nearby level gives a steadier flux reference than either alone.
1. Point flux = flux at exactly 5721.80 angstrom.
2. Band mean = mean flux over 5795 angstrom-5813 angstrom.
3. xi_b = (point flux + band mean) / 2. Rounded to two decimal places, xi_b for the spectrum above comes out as 3.64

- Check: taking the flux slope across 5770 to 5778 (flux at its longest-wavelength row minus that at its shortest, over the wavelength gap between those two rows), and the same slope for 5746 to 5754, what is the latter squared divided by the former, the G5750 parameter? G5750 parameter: -0.10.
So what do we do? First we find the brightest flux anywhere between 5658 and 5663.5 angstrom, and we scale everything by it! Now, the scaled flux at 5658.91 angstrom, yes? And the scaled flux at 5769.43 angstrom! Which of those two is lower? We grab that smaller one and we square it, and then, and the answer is 0.93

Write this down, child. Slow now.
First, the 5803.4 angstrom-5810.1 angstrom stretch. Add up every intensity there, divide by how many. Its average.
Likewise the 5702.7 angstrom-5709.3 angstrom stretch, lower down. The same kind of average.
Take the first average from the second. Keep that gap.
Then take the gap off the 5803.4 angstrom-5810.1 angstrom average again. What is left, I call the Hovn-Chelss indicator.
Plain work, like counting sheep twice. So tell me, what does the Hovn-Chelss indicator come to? 3.22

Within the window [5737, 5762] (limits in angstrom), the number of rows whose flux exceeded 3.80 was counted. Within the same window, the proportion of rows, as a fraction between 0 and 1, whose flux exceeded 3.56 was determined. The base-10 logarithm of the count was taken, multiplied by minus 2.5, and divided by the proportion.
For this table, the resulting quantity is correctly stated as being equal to -3.5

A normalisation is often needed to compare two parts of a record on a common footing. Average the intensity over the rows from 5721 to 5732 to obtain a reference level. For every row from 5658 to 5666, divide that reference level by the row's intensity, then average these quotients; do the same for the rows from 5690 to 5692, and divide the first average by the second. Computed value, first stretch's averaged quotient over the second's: 1.06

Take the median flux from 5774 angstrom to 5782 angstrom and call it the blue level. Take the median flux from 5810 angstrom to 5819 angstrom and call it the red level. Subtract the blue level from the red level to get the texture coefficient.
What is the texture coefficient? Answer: -0.17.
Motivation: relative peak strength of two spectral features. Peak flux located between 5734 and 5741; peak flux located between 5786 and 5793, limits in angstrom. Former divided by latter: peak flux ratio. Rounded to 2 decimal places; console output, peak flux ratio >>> 1.04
